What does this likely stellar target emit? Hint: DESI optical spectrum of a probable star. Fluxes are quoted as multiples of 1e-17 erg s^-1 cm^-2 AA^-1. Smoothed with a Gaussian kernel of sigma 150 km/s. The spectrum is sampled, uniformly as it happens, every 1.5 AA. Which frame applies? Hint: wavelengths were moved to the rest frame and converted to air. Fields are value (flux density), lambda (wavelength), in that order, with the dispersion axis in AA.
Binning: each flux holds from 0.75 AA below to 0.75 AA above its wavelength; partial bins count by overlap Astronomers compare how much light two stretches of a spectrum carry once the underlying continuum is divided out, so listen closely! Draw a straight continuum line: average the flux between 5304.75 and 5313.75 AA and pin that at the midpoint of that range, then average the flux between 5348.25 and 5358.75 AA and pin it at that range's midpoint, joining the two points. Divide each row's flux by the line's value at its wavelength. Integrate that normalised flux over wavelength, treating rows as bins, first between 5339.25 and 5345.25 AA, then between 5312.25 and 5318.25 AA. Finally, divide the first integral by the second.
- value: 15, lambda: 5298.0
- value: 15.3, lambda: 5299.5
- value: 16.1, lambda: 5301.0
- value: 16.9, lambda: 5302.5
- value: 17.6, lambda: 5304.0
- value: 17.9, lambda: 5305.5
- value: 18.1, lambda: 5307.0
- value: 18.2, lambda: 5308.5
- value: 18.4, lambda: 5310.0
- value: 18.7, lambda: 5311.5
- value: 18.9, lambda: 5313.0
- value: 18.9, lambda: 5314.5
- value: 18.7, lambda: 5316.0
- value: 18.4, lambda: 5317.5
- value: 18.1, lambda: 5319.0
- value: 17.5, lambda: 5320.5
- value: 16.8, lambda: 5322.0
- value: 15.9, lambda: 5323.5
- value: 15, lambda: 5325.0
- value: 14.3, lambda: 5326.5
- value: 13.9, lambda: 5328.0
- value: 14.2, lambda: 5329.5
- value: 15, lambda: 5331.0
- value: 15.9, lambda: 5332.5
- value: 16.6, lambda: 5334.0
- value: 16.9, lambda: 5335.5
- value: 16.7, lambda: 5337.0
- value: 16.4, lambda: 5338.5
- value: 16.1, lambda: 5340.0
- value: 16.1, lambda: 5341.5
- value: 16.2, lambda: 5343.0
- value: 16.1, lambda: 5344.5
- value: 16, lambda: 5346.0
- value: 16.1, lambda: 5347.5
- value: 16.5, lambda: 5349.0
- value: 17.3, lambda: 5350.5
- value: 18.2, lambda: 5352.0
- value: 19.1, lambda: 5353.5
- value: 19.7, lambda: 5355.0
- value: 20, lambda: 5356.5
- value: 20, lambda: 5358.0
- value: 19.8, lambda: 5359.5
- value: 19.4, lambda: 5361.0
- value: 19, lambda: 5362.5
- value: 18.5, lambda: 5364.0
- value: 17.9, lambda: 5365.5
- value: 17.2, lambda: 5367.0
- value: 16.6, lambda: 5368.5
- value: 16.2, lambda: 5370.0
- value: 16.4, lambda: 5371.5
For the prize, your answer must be 0.85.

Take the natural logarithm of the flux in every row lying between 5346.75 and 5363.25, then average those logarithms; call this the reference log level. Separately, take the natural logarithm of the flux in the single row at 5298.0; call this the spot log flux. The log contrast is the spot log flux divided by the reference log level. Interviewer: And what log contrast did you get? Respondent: 0.93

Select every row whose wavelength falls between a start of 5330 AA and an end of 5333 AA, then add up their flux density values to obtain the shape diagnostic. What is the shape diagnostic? 31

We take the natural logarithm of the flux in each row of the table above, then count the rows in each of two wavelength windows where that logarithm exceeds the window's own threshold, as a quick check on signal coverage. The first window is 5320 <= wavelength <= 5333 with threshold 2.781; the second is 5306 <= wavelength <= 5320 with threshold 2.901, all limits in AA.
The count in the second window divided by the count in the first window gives 3.50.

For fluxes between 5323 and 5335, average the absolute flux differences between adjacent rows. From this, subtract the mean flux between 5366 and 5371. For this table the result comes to -16.0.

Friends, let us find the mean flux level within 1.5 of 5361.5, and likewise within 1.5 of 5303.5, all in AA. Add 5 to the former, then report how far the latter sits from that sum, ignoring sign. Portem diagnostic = 6.9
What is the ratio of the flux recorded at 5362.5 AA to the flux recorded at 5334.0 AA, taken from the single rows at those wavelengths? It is 1.14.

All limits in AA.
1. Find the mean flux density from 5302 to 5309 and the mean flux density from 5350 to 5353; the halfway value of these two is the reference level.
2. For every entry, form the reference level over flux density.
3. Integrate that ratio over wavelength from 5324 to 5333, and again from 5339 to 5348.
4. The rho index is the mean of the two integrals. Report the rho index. 10.4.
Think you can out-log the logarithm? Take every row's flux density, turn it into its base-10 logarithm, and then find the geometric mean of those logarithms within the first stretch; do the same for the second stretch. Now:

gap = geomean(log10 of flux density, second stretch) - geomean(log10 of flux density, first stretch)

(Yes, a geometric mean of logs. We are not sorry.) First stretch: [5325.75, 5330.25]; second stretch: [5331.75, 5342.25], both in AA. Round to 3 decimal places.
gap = 0.064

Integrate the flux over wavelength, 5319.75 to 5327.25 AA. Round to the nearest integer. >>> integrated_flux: 119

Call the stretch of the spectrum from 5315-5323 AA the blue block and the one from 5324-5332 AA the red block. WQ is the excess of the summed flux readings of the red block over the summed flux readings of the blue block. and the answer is -17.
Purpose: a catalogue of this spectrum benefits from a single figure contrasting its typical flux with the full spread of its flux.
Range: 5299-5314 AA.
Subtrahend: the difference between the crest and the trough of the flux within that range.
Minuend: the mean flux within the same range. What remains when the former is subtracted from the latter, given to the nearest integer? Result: 14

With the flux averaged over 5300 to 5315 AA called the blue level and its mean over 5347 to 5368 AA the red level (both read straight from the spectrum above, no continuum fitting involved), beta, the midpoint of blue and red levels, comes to 18.2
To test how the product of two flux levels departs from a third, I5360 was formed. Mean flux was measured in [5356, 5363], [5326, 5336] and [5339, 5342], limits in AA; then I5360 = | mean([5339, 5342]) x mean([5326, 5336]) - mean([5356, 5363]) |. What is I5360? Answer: 226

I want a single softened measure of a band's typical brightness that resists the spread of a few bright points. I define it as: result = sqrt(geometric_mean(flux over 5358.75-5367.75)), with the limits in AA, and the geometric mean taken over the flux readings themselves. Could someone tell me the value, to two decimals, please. 4.31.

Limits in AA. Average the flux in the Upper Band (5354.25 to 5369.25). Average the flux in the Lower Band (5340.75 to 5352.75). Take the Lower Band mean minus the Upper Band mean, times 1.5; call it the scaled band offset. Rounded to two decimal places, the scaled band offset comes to -3.37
